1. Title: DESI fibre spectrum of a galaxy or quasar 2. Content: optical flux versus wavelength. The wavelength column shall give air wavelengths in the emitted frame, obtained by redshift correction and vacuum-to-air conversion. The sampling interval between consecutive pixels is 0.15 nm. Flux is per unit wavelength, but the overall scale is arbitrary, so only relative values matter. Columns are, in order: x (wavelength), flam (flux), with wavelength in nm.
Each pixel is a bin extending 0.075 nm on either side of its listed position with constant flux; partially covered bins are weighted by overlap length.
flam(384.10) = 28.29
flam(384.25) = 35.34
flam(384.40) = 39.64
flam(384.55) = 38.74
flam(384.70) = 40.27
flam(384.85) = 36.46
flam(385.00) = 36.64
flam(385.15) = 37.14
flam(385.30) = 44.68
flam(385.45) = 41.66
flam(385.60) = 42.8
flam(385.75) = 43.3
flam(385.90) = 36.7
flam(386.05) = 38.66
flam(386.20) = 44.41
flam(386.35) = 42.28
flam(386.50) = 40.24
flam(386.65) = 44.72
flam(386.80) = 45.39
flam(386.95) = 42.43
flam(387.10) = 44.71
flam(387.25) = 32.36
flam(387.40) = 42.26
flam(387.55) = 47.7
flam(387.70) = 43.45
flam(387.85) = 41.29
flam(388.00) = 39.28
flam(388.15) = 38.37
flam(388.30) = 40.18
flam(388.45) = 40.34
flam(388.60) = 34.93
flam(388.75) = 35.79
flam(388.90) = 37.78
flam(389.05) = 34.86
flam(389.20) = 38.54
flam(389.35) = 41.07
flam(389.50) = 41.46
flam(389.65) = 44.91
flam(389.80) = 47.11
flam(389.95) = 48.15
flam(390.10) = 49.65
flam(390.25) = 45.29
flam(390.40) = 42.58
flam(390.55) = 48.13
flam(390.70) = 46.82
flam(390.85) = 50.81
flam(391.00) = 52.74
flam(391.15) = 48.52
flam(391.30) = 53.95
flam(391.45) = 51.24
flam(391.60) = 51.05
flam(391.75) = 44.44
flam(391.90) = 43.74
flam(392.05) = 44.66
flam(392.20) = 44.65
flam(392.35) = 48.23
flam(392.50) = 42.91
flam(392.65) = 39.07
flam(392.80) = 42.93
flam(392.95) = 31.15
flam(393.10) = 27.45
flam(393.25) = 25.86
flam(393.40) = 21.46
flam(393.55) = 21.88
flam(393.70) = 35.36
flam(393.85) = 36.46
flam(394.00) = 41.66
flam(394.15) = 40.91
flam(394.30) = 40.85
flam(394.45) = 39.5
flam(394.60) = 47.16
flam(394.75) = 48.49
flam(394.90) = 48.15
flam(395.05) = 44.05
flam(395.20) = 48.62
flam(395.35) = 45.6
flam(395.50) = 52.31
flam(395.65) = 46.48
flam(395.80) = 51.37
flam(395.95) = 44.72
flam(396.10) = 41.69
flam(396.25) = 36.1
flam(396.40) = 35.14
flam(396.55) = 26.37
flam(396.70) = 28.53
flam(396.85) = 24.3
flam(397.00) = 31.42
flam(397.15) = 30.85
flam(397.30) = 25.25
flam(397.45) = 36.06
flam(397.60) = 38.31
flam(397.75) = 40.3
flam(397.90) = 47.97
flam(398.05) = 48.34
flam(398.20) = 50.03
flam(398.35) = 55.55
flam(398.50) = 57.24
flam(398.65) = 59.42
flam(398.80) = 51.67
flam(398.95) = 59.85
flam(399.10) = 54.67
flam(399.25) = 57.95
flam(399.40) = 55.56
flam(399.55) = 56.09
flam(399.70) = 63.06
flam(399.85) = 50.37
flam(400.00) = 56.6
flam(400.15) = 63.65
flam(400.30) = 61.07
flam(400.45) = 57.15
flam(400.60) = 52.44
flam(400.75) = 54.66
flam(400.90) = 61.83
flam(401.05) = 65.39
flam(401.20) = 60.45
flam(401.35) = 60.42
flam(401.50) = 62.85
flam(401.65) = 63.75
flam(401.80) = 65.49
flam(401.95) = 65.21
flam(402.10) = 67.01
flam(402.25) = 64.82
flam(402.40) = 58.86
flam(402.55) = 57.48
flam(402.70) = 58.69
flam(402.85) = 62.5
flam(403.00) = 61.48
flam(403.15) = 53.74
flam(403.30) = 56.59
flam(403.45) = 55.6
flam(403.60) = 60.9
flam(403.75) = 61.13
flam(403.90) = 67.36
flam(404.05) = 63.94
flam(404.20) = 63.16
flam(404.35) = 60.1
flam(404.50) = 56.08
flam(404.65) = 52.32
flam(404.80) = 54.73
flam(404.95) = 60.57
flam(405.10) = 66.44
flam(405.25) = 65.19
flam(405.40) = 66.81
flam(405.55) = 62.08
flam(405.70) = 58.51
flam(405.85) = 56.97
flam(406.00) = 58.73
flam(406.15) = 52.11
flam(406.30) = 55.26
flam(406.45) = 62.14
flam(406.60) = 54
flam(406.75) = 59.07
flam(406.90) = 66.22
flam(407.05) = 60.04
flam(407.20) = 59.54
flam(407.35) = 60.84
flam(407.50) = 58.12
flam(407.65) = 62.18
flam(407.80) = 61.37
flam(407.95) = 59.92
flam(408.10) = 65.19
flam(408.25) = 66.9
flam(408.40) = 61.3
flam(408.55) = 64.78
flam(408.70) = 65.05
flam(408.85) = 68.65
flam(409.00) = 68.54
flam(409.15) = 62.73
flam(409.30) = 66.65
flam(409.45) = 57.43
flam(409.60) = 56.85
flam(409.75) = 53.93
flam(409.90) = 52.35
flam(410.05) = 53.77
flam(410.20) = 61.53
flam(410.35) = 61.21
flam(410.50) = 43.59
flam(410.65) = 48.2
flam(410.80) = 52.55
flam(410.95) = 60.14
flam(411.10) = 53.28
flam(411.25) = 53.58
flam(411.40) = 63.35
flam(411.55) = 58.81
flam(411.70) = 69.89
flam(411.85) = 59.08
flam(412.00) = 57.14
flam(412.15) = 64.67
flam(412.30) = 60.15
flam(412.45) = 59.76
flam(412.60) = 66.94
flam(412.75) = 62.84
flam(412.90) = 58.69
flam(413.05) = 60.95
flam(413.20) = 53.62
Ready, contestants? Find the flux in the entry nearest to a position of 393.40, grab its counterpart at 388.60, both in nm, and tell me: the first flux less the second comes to -13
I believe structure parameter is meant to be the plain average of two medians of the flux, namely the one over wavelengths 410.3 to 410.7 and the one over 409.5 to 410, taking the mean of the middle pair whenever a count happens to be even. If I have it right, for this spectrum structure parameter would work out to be 51.1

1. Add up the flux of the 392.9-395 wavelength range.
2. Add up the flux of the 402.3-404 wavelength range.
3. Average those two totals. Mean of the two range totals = 580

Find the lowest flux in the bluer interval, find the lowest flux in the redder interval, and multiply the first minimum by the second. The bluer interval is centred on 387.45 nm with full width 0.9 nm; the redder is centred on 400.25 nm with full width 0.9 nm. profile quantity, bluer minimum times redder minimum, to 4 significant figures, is 1630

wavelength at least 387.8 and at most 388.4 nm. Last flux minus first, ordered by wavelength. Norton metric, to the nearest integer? -1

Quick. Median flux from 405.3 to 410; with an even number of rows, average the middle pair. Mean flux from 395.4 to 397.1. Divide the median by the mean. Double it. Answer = 3.2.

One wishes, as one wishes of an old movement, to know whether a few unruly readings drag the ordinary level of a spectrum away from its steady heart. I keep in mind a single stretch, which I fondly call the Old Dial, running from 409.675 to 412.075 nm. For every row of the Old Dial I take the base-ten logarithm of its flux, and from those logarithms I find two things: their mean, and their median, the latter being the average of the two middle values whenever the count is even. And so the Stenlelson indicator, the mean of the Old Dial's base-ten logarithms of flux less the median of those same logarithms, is 0.0043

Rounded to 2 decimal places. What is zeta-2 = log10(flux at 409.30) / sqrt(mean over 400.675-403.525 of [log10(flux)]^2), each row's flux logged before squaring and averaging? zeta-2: 1.02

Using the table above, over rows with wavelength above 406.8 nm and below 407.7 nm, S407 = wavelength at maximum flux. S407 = 406.90 nm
